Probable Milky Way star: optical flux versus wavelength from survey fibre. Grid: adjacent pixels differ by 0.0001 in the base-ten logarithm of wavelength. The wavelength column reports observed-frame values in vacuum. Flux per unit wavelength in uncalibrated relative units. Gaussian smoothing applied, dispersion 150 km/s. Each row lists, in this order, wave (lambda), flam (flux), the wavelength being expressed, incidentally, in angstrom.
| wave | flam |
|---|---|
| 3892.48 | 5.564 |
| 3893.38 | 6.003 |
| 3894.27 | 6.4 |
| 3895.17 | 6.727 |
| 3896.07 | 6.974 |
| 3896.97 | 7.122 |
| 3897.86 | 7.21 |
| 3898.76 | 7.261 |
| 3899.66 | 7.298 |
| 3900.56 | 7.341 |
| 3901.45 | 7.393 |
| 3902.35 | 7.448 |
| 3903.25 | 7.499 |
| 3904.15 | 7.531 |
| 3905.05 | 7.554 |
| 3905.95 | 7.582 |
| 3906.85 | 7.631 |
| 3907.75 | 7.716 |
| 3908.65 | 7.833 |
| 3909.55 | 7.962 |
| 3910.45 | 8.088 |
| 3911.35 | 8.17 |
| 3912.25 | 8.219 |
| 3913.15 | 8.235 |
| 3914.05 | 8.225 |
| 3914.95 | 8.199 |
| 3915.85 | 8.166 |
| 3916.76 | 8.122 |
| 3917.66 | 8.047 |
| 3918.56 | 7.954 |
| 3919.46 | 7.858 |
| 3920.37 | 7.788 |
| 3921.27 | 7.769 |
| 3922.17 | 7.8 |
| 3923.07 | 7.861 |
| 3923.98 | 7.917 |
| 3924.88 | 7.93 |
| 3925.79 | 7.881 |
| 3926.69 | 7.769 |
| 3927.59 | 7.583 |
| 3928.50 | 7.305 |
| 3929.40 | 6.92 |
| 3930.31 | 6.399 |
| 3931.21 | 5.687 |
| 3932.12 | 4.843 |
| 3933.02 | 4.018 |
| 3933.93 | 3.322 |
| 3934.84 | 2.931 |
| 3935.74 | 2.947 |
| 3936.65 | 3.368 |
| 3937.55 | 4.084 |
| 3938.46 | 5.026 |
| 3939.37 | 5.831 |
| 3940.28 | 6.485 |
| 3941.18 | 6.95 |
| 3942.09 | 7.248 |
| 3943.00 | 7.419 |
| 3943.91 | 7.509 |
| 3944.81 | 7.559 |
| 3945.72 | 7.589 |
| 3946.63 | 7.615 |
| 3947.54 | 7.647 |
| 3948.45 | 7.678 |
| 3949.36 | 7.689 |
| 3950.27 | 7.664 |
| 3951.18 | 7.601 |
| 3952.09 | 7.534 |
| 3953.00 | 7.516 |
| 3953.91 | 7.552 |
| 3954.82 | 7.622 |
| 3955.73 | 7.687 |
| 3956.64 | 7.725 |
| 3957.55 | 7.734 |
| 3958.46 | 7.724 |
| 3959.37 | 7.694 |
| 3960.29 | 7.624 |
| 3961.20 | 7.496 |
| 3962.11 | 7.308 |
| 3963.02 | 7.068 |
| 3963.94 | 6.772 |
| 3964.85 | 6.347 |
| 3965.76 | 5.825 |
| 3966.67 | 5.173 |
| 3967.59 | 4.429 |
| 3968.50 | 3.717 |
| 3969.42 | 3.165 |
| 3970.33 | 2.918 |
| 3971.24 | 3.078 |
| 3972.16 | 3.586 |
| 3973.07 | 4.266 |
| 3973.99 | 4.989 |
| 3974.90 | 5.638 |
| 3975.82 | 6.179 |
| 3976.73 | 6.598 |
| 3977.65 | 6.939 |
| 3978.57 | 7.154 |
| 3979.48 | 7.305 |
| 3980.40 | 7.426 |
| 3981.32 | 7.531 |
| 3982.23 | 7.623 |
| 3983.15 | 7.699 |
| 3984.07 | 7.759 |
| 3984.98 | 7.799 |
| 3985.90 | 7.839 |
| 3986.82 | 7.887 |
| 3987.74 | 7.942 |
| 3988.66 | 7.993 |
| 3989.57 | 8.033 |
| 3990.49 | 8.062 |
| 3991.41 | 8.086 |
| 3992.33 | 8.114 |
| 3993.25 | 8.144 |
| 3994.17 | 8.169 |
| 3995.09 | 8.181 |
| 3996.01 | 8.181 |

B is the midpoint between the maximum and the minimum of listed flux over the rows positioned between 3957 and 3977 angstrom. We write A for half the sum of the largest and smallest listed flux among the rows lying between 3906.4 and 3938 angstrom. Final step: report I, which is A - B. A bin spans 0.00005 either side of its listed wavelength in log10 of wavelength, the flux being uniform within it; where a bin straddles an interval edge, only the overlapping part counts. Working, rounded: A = 5.6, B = 5.33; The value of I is 0.26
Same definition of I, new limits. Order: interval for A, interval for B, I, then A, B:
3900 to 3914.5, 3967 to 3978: 2.86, 7.8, 4.93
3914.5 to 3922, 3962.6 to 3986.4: 2.61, 8.0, 5.38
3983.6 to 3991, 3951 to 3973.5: 2.58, 7.9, 5.33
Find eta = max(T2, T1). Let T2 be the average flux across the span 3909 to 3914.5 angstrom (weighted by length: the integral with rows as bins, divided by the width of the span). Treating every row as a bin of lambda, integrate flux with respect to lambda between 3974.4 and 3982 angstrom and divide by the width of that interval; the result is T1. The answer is 8.15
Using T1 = 6.86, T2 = 8.2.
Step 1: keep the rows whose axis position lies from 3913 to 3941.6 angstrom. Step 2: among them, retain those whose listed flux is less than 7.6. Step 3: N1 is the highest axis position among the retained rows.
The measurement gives 3941.18 angstrom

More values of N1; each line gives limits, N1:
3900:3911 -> 3905.95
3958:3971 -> 3970.33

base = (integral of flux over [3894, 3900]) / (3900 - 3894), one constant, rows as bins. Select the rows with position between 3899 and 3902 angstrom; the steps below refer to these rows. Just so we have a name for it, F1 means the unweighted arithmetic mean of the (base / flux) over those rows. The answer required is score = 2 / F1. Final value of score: 2.10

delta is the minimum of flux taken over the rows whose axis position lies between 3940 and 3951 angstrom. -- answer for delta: 6.485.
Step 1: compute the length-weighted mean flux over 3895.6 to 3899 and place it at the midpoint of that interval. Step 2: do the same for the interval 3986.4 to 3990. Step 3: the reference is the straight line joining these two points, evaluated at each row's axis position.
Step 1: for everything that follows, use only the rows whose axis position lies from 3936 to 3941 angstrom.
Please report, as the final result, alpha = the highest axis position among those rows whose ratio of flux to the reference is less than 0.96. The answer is 3940.28 angstrom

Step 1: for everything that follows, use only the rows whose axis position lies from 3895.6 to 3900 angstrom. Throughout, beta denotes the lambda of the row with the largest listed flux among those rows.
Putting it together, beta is 3899.66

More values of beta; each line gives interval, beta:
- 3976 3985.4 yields 3984.98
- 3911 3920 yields 3913.15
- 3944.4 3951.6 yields 3949.36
